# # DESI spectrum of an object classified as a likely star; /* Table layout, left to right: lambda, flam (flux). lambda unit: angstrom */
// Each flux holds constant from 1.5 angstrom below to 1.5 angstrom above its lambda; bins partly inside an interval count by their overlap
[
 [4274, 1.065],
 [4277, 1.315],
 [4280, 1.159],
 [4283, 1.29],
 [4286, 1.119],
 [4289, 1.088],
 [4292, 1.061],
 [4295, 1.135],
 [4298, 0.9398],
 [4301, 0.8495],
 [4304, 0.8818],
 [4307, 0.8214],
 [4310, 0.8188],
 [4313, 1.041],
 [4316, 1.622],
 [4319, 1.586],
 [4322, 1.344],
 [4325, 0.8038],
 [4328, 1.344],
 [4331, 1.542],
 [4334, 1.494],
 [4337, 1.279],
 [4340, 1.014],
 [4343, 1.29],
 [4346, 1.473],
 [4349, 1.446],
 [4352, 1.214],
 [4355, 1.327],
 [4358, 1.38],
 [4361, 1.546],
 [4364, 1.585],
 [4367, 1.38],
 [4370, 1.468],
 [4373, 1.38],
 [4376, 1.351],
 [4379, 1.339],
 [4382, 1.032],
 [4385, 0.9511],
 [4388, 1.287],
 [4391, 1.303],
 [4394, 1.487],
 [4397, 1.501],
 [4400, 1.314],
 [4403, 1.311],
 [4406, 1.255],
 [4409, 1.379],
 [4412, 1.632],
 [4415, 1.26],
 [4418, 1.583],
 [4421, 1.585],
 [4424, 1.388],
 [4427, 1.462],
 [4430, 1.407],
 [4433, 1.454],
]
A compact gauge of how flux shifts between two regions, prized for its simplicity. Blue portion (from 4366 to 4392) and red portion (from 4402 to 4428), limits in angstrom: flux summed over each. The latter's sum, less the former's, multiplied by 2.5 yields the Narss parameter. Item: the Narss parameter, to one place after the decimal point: 3.4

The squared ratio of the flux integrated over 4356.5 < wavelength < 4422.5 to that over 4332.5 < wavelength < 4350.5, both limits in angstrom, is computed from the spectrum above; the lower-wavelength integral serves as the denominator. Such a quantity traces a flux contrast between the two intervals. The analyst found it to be 14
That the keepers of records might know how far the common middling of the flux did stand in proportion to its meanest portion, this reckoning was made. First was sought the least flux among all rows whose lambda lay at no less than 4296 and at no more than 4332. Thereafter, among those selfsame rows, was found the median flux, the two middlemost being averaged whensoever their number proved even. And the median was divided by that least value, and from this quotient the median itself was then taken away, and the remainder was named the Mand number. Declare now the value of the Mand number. 0.24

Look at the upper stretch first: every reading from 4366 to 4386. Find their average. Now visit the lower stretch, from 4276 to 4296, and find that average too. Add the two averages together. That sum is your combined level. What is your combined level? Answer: 2.44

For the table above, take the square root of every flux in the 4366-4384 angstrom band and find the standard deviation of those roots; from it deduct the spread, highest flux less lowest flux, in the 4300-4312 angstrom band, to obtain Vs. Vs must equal 0.0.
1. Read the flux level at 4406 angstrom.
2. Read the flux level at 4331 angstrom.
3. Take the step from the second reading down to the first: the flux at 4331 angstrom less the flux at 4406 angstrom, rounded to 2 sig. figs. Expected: 0.29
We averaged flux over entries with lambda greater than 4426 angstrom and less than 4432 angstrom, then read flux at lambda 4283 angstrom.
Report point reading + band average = 2.72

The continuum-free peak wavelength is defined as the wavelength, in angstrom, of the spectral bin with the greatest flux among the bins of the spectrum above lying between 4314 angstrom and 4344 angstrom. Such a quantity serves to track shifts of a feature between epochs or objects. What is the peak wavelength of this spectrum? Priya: 4316 angstrom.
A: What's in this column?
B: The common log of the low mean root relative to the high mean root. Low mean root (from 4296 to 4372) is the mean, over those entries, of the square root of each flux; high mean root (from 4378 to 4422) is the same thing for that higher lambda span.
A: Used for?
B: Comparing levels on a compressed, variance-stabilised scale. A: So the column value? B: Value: -0.016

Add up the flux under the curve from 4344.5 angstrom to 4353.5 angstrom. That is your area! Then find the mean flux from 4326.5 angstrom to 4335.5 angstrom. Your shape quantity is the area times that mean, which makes 18.1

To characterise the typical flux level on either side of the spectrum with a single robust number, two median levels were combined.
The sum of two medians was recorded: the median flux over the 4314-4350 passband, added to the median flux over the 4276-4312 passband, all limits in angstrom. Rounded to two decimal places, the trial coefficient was 2.47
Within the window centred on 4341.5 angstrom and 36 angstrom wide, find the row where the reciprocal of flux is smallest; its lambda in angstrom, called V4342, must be 4331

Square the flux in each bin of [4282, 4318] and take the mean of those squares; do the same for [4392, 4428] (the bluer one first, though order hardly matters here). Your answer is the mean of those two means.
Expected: 1.61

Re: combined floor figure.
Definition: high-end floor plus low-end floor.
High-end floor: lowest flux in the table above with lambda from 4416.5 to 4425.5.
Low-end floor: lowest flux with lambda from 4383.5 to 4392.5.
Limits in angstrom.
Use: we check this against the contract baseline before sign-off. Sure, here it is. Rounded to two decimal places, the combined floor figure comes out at 2.34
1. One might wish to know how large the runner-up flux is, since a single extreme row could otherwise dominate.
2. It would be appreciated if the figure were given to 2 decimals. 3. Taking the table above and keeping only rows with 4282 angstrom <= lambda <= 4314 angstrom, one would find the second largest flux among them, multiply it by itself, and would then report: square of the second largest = 1.29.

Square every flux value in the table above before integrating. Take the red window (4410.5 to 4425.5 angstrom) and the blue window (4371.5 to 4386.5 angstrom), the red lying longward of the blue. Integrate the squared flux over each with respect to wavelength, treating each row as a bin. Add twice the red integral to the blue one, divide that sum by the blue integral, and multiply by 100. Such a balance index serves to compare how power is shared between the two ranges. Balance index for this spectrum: 399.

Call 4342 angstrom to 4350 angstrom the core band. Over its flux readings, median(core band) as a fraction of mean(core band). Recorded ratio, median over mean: 1.03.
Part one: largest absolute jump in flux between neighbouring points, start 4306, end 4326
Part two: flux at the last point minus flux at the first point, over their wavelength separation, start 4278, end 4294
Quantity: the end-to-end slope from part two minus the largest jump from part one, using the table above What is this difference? -0.6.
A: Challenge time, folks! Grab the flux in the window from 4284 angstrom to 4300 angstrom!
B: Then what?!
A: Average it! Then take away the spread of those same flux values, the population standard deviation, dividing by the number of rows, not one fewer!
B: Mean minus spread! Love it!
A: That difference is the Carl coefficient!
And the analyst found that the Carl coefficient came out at 1.00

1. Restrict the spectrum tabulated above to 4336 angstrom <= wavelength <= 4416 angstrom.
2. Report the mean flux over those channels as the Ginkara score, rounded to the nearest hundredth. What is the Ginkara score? 1.34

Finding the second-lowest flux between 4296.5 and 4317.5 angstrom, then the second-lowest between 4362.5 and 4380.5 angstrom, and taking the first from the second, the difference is 0.53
